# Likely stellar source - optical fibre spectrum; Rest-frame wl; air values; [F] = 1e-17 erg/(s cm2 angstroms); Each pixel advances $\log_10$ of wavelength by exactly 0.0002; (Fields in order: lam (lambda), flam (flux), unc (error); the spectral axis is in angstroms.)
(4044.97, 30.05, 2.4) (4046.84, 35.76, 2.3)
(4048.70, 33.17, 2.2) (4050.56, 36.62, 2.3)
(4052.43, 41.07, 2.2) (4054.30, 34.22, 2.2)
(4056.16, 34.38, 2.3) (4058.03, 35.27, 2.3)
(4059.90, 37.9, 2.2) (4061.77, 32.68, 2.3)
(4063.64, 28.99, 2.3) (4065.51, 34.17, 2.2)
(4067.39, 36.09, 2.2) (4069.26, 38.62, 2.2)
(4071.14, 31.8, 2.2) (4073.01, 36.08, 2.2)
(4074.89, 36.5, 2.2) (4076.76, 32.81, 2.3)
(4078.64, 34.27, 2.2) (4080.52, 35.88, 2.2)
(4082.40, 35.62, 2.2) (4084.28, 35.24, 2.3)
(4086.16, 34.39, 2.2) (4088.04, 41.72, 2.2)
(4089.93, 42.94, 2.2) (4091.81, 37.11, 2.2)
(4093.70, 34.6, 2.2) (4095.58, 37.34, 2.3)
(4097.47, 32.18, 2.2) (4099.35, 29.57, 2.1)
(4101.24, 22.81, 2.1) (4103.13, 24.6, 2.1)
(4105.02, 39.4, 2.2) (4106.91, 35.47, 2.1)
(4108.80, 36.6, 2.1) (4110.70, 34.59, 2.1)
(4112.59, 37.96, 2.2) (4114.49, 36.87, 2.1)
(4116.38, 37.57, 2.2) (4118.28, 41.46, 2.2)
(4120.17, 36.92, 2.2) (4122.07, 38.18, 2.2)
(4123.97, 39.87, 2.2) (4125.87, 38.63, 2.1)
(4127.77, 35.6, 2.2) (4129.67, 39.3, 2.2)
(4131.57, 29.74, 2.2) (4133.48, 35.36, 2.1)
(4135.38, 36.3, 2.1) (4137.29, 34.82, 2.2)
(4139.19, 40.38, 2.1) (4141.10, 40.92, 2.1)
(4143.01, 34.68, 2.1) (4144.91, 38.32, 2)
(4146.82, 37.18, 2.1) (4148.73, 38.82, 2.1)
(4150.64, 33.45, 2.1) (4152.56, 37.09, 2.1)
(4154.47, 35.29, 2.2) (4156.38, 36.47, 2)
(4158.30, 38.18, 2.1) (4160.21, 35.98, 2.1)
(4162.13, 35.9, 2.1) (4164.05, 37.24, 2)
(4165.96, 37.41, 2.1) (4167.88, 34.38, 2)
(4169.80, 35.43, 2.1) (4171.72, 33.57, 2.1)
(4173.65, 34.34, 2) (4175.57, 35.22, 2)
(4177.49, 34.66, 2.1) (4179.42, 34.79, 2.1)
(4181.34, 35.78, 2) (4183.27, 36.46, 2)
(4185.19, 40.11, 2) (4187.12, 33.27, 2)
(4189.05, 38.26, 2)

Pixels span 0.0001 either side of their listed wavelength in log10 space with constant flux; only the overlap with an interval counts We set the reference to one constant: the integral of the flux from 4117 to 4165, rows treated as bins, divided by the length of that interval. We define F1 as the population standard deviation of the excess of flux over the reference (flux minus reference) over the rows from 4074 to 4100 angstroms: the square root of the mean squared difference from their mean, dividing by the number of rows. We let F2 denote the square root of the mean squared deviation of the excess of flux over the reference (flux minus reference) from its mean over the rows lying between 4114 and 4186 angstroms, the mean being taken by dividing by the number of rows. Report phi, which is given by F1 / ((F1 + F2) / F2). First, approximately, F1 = 3.4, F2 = 2.33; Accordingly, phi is 1.37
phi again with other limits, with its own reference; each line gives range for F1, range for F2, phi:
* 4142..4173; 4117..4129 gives 0.87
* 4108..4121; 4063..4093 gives 1.22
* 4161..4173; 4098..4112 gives 1.13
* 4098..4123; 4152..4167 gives 0.76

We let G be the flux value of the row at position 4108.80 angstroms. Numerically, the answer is 36.6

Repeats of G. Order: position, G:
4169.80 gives 35.43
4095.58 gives 37.34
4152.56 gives 37.09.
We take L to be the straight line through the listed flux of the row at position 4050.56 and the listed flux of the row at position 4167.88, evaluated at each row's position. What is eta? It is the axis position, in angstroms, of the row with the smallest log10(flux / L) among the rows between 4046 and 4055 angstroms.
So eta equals 4048.70 angstroms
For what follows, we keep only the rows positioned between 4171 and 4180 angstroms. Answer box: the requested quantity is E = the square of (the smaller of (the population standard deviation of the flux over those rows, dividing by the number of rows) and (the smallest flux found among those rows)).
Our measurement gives 0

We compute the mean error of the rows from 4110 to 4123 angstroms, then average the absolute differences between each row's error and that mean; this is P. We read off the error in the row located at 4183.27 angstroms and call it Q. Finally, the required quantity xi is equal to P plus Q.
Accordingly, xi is 2.04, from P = 0.041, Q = 2.00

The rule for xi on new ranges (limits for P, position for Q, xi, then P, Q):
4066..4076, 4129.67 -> 2.20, 0.000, 2.20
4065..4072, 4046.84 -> 2.30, 0.000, 2.30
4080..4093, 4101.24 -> 2.12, 0.024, 2.10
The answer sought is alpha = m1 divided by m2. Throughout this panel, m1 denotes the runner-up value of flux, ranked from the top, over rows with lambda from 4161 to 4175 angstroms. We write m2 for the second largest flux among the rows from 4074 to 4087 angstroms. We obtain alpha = 1.04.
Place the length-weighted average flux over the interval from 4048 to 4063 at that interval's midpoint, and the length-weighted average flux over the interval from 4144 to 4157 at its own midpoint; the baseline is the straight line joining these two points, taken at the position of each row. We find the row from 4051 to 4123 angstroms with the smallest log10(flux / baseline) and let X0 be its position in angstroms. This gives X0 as 4101.24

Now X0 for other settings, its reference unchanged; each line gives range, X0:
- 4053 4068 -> 4063.64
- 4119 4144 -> 4131.57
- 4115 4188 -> 4131.57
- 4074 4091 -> 4076.76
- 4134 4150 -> 4143.01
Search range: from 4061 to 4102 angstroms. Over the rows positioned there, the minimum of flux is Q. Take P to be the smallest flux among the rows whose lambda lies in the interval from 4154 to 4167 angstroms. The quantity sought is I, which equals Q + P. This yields 58.1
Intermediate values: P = 35.29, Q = 22.81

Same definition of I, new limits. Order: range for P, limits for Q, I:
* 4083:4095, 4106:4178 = 64.1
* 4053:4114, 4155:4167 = 58.7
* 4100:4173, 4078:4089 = 57.1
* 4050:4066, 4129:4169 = 58.7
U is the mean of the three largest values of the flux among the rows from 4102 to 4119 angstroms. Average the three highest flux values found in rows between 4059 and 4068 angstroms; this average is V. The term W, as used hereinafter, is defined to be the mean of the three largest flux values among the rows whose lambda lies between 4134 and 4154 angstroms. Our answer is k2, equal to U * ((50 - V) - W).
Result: -1033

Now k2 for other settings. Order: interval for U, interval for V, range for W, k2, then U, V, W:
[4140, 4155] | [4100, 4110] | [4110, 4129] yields -1068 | 39.4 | 37.2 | 40.0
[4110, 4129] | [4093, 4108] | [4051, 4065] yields -1019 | 40.0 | 37.4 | 38.1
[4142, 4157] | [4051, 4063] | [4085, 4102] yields -1095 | 38.1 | 38.1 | 40.7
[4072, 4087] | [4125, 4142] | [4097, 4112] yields -989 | 36.2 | 40.2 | 37.2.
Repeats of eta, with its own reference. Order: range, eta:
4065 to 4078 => 4071.14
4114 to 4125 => 4114.49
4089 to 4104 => 4101.24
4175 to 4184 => 4177.49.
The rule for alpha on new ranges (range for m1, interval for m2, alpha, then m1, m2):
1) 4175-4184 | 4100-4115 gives 0.94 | 35.78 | 37.96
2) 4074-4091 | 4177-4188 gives 1.14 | 41.72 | 36.46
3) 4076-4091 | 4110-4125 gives 1.05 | 41.72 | 39.87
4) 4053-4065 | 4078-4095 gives 0.85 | 35.27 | 41.72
